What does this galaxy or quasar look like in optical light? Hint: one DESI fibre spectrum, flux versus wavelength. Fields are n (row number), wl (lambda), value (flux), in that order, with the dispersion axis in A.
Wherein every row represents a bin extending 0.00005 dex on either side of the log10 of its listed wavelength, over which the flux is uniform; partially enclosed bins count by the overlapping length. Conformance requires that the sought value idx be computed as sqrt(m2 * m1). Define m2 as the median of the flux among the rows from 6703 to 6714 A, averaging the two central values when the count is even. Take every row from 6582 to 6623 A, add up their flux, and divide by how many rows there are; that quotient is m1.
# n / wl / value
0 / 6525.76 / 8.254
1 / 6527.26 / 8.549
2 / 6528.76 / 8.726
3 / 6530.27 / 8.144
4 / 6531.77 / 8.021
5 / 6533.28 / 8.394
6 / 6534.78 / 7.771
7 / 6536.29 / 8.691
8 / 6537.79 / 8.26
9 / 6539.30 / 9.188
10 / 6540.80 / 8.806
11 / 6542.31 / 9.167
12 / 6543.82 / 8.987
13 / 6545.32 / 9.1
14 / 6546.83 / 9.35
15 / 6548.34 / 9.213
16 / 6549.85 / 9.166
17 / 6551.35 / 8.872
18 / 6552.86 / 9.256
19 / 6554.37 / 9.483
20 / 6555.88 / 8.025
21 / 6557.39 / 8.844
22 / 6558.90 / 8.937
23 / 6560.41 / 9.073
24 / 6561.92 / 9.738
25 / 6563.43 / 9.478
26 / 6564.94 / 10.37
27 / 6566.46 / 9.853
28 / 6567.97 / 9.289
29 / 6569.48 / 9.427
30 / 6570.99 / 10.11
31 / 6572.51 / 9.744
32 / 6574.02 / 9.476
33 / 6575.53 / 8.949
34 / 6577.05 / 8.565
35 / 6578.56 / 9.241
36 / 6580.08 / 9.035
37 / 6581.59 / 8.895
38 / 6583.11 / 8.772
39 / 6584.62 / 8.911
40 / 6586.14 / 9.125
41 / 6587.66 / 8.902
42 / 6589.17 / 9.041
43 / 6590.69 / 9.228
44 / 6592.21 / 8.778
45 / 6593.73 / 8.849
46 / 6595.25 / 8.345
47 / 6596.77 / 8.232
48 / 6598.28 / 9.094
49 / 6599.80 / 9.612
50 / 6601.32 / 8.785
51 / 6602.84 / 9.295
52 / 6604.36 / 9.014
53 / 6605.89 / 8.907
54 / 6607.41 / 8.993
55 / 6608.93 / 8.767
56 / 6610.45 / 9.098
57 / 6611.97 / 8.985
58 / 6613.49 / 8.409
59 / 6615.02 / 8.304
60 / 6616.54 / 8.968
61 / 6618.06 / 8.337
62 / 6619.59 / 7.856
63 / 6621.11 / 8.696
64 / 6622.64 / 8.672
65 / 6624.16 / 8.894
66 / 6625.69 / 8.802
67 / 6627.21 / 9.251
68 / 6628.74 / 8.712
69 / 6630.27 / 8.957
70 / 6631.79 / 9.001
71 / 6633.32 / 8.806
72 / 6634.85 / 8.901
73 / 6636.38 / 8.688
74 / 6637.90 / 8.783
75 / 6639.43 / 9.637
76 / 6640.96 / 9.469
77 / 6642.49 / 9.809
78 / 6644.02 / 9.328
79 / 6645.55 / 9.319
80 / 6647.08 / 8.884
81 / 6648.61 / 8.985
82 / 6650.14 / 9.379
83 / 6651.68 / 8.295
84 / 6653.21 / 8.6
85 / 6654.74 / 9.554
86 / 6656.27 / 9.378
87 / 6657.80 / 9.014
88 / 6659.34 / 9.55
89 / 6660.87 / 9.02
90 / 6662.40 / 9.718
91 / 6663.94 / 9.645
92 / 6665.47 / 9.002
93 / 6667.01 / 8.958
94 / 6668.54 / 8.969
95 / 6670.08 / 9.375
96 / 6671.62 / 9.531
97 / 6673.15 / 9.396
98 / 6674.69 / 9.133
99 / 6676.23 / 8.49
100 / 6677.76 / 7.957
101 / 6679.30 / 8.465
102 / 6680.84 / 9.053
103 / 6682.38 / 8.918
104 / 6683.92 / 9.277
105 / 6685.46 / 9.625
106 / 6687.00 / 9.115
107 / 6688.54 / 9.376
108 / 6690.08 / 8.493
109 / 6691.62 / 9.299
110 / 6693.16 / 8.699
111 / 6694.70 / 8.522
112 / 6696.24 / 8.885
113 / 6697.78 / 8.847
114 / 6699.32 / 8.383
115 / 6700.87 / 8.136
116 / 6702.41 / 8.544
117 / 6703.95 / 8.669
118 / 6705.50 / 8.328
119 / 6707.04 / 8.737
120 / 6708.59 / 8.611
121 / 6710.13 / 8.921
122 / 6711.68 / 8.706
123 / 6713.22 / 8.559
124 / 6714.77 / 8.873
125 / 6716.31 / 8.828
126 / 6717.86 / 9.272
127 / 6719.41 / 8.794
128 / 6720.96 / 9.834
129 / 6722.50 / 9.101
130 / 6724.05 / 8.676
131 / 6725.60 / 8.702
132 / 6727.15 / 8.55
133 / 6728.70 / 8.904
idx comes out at 8.74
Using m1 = 8.81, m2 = 8.67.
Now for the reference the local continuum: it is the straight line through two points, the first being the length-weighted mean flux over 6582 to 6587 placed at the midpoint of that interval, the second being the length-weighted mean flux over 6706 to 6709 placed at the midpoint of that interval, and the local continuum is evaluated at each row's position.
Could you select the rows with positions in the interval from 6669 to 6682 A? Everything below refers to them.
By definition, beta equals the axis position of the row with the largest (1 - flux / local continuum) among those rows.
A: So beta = 6677.76 A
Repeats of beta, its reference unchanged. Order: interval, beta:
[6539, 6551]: 6540.80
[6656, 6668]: 6667.01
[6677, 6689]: 6677.76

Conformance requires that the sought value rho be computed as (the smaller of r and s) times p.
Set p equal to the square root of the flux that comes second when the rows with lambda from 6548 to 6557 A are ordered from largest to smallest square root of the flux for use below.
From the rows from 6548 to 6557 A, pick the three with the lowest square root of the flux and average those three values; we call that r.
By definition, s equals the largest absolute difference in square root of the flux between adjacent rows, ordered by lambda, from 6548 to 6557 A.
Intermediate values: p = 3.04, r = 2.95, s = 0.247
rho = 0.75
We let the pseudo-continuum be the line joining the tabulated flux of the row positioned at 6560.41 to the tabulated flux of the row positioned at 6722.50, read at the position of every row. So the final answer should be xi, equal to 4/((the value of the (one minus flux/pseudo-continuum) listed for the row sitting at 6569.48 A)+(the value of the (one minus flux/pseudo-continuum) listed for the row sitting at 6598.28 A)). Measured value -99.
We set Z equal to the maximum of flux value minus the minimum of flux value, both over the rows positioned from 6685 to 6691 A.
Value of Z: 1.1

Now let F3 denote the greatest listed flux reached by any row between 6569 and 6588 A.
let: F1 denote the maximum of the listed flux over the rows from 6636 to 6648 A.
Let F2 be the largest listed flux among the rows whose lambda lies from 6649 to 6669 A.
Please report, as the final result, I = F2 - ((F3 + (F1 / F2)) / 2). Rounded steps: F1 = 9.809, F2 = 9.718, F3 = 10.11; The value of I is 4.16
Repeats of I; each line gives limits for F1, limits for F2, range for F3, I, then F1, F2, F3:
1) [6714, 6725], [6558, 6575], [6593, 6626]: 5.09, 9.834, 10.37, 9.612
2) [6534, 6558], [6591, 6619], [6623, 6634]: 4.49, 9.483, 9.612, 9.251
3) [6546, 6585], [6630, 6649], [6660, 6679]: 4.42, 10.37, 9.809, 9.718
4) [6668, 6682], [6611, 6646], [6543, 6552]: 4.65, 9.531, 9.809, 9.35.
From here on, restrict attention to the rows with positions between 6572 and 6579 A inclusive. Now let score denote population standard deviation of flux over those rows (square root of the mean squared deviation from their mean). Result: 0.41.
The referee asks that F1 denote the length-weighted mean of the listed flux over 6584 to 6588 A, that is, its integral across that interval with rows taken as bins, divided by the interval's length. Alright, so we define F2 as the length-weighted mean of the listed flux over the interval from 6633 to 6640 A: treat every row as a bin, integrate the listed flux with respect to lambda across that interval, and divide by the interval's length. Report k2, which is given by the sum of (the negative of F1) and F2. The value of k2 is -0.02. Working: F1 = 8.97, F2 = 9.0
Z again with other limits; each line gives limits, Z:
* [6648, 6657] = 1.3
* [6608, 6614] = 0.7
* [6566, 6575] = 0.8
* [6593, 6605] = 1.4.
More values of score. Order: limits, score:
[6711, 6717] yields 0.12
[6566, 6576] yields 0.36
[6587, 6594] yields 0.16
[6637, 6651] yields 0.32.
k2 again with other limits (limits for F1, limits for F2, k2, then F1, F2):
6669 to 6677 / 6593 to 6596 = -0.58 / 9.17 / 8.6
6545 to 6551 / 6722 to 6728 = -0.46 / 9.19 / 8.7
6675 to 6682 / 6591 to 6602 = 0.28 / 8.56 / 8.8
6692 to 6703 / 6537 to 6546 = 0.32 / 8.60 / 8.9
